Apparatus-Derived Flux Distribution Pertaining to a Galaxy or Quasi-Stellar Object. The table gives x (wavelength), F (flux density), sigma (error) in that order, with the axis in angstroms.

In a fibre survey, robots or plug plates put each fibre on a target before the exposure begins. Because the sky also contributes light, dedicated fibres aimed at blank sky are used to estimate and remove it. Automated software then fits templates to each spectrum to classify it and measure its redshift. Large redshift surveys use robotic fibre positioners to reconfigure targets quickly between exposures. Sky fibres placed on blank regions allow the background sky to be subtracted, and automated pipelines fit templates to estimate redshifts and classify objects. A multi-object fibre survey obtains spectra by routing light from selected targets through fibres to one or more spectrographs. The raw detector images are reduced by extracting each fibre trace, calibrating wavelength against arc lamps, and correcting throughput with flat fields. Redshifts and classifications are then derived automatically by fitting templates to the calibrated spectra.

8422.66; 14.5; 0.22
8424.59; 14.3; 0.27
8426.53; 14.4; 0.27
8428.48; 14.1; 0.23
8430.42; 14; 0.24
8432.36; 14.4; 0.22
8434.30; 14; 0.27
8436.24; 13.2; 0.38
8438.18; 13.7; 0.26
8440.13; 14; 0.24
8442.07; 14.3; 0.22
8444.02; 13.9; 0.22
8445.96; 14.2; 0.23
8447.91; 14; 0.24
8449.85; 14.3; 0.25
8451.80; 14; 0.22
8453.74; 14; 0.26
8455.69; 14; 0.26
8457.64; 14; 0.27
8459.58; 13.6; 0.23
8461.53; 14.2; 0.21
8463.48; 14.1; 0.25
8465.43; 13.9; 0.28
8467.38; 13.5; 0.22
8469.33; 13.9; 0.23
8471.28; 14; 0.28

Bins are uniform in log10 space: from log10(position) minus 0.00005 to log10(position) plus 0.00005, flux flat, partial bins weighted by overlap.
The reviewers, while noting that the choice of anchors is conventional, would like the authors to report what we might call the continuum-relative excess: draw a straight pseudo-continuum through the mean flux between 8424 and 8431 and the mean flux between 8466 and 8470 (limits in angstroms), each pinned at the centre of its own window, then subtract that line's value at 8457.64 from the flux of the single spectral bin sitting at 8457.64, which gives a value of 0.17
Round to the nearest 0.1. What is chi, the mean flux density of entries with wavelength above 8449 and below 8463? 14.0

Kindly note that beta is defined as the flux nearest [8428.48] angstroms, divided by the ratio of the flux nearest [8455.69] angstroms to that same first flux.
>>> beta 14.2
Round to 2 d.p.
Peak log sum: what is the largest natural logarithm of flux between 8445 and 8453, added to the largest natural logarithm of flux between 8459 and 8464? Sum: 5.31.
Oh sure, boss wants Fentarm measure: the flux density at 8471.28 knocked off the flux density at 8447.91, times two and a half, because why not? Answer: 0.0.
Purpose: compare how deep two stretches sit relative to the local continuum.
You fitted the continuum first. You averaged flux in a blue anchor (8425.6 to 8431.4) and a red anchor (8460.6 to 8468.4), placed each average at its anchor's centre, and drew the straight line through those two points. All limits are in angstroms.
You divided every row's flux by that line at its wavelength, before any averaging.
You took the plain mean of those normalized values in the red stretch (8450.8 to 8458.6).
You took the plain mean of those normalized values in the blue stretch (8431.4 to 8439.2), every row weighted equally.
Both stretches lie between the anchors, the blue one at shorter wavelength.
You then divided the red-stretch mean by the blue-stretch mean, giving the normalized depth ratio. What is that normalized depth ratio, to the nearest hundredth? 1.02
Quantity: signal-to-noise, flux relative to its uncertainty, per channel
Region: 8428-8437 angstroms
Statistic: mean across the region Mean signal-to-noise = 54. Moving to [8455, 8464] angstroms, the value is 58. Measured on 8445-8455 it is 59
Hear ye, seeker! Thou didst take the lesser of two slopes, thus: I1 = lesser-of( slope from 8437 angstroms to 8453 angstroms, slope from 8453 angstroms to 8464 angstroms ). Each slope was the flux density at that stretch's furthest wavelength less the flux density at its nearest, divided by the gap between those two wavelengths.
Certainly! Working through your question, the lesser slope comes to 0.01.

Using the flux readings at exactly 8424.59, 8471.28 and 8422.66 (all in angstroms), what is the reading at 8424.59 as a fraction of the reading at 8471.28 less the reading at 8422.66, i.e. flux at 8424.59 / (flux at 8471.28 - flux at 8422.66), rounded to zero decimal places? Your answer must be -29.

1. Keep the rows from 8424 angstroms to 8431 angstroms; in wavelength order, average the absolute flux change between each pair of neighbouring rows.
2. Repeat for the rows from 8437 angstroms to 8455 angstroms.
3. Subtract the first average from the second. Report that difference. 0.10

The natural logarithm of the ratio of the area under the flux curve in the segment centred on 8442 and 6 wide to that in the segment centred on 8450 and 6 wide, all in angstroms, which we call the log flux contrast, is 0.00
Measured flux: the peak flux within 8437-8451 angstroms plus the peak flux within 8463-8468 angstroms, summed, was 28.40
